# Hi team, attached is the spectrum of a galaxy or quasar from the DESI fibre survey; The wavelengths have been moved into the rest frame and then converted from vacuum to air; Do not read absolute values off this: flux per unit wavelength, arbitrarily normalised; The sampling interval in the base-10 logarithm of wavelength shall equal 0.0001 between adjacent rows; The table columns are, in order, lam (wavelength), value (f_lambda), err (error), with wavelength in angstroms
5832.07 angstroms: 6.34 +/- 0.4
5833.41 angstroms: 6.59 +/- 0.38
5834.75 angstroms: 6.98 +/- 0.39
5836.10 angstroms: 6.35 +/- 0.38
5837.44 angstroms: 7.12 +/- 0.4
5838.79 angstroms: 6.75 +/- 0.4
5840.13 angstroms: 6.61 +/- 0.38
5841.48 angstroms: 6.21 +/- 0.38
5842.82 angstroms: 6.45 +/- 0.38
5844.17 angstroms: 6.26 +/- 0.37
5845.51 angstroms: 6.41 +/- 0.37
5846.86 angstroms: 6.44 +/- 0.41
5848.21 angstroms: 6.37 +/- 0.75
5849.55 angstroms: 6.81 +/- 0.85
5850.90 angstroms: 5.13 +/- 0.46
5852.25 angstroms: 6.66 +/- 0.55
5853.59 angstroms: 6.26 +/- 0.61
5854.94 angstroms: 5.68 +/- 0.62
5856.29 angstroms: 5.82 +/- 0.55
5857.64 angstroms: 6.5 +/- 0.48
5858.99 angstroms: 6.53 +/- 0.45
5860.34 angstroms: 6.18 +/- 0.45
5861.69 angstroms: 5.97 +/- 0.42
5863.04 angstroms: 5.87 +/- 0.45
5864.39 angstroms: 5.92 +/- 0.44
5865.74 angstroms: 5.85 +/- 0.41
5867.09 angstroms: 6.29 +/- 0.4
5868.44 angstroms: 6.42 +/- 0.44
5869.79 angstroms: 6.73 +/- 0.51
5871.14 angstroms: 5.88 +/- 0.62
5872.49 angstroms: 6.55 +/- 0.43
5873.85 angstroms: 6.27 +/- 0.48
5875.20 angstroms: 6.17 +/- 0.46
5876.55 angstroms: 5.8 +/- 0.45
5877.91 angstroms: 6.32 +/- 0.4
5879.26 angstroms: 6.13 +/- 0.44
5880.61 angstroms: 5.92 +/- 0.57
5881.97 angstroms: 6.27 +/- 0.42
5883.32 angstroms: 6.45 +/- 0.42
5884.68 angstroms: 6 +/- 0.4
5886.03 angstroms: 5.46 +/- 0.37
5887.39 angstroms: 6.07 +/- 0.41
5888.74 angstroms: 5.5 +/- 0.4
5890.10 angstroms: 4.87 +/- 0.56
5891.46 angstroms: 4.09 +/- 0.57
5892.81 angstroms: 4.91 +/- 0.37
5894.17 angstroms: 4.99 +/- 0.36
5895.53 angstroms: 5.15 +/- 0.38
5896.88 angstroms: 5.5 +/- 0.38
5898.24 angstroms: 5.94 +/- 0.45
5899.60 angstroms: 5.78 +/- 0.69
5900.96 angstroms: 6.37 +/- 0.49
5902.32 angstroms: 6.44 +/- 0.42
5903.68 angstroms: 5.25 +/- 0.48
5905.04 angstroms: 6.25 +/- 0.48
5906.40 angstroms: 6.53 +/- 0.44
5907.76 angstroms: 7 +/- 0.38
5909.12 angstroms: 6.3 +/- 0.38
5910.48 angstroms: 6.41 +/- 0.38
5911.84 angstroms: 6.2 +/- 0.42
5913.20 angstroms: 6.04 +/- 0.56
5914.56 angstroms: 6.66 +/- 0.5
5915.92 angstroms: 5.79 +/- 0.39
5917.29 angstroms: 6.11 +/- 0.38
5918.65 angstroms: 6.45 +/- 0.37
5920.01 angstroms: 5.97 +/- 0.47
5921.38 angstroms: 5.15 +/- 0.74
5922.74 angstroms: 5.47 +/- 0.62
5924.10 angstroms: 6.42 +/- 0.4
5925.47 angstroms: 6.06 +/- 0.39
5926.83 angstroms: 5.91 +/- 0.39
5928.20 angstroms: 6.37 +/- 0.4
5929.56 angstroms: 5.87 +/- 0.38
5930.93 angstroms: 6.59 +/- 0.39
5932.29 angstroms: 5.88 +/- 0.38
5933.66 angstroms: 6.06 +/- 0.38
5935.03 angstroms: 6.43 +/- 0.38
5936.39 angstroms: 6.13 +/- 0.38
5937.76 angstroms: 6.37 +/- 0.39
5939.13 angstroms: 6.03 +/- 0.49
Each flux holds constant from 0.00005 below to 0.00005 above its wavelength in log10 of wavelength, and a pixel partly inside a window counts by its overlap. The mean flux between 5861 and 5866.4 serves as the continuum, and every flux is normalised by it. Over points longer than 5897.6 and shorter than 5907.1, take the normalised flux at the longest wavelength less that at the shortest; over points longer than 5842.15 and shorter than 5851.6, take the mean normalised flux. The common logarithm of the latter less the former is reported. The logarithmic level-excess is -0.017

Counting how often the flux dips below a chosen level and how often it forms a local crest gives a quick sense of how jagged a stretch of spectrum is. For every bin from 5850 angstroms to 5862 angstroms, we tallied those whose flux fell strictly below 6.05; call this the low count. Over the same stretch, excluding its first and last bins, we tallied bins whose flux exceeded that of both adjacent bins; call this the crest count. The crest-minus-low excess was -2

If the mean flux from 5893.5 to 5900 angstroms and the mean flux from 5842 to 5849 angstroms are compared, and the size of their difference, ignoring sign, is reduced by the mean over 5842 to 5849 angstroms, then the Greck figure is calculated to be -5.5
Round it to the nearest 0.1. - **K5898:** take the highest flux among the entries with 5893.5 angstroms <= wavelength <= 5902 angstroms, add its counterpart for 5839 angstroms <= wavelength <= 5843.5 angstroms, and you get 13.0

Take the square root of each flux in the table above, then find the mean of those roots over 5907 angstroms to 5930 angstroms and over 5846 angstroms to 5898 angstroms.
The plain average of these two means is 2.45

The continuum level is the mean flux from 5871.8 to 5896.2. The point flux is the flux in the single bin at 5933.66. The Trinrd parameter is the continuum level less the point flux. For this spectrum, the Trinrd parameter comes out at -0.34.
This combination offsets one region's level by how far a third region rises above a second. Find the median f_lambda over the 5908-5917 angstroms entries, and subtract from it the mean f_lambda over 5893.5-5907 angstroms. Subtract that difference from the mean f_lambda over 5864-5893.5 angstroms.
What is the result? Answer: 5.47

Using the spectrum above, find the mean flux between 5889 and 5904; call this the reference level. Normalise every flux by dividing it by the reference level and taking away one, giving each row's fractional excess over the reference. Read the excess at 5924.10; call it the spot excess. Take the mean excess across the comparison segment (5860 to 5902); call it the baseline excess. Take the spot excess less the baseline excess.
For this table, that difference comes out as 0.10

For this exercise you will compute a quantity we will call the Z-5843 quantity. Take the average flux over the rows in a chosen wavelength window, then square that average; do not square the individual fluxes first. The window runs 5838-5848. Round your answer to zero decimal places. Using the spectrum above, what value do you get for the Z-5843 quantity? 42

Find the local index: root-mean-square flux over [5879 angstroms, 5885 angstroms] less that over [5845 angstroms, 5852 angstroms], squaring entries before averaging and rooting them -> -0.10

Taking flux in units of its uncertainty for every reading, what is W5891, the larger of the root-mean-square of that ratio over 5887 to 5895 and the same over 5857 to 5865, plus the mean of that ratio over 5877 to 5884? 27.8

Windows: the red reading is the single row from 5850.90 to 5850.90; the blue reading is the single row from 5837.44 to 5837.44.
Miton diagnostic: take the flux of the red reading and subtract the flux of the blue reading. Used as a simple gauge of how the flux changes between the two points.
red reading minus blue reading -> -2.0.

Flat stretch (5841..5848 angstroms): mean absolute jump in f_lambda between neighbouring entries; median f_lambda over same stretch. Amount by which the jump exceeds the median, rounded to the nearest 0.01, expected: -6.26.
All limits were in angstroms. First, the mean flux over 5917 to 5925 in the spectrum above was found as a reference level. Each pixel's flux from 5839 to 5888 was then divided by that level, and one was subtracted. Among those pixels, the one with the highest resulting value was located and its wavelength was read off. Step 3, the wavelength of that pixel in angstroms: 5849.55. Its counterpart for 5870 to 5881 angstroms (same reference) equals 5872.49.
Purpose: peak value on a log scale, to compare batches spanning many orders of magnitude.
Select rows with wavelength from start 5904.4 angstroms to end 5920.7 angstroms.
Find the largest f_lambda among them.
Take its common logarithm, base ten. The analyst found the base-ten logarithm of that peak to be 0.845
